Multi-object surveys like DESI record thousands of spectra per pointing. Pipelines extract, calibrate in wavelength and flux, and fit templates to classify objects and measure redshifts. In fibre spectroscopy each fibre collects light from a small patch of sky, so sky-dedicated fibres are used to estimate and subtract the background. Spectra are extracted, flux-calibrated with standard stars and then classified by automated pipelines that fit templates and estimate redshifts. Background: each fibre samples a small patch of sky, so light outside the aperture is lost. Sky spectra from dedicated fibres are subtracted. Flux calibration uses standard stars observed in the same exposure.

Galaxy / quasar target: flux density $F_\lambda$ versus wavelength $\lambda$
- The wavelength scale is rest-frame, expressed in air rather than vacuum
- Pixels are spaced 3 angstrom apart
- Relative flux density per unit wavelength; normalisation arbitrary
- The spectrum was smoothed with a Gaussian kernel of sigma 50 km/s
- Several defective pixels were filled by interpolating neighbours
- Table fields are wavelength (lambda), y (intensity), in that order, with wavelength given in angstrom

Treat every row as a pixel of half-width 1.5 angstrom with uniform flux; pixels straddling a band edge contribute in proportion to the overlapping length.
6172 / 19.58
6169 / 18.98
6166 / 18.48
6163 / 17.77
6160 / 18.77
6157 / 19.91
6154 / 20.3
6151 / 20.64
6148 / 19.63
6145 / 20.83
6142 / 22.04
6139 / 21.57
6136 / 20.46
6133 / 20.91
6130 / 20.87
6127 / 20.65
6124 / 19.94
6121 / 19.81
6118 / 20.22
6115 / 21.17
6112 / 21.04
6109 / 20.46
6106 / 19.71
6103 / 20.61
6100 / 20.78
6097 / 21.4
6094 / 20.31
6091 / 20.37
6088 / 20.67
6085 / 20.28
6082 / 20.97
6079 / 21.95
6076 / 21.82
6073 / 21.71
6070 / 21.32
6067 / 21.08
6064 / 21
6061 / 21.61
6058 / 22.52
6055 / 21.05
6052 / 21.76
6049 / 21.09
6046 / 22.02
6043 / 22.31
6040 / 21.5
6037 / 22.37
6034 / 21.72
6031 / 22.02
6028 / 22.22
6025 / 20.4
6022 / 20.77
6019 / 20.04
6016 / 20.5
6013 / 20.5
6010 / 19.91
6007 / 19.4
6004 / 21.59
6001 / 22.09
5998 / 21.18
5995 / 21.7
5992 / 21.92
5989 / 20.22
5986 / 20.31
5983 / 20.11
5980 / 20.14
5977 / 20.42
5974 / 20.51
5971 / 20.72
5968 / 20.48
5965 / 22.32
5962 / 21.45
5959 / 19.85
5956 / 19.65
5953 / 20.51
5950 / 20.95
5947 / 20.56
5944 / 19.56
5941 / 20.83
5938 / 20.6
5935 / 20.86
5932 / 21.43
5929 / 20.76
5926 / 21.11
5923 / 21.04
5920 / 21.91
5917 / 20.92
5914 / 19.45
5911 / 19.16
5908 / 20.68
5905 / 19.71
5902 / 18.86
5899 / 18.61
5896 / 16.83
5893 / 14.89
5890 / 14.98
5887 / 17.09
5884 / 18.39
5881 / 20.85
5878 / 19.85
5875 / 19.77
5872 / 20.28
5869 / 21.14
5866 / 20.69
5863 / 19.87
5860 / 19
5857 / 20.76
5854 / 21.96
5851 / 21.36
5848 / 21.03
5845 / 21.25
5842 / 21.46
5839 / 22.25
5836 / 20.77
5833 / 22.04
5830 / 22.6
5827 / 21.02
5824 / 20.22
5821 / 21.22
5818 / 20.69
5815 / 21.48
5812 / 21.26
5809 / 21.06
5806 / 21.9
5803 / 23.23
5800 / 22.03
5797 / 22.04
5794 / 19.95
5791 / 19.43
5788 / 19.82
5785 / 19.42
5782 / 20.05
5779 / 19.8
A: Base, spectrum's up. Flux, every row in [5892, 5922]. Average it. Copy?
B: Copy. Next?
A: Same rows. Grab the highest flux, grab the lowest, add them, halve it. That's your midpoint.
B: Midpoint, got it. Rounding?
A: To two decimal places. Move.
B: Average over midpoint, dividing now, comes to 1.04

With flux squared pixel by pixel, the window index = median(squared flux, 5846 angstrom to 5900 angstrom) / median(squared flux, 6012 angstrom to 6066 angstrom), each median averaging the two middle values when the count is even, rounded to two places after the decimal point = 0.85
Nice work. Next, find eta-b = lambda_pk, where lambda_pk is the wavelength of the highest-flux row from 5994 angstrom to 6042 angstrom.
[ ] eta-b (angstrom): 6037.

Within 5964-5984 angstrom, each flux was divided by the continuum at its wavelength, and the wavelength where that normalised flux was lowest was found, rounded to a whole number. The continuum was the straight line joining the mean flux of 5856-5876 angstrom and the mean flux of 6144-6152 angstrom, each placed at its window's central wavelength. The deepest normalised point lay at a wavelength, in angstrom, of 5983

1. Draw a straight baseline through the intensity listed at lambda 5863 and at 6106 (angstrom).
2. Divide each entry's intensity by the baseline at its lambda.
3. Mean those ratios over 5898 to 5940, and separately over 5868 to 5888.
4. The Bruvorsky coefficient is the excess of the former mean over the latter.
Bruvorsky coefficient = 0.039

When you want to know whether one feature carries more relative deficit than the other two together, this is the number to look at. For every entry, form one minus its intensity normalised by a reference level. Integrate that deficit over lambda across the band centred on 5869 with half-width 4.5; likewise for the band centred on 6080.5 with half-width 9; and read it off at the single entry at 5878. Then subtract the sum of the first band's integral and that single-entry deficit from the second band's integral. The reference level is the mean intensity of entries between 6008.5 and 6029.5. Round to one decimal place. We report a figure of -0.5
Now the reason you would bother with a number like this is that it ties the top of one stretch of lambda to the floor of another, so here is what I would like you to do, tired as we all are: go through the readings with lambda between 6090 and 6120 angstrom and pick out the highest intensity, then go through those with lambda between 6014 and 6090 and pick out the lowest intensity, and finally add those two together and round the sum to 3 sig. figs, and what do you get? 41.4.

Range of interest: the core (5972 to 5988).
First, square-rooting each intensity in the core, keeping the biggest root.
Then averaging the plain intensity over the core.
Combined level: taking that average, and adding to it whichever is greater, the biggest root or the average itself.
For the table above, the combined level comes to 40.6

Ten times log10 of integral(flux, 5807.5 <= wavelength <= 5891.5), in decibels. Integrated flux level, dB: 32.4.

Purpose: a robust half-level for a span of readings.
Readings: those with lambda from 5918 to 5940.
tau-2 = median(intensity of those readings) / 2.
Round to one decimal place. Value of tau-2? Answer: 10.5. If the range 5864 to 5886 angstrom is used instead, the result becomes 10.1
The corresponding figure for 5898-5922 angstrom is 9.8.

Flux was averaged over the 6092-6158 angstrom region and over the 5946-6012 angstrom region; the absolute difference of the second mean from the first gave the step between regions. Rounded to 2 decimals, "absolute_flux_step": 0.12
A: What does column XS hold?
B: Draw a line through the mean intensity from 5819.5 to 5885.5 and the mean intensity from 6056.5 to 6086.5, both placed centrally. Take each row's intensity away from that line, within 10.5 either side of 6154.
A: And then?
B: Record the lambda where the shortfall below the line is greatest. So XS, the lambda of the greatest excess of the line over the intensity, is 6163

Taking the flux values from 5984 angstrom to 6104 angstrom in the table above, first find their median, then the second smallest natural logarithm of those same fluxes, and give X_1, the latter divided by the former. 0.1415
